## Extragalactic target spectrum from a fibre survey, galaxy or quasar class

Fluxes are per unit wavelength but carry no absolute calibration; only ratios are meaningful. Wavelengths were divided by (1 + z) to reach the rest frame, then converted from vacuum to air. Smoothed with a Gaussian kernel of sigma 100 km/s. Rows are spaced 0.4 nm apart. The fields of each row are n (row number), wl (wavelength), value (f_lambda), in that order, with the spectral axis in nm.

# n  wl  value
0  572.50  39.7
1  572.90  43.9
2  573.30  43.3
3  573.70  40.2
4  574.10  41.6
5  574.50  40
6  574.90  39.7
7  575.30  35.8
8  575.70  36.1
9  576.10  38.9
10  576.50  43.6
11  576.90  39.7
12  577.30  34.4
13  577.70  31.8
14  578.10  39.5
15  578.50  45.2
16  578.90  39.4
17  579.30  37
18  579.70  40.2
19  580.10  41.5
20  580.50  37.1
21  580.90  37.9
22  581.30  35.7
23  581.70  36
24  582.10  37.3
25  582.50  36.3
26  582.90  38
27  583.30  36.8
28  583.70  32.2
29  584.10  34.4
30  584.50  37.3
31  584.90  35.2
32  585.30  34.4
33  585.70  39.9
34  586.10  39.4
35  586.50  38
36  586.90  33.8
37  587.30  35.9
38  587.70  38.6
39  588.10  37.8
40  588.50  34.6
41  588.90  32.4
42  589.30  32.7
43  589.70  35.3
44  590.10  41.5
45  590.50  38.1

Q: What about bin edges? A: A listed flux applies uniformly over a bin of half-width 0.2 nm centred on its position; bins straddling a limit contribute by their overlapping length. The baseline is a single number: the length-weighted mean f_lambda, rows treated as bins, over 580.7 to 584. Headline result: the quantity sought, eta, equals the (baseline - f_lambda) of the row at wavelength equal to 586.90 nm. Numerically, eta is 2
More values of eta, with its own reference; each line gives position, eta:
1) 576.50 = -7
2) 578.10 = -3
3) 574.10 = -5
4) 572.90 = -8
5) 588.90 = 4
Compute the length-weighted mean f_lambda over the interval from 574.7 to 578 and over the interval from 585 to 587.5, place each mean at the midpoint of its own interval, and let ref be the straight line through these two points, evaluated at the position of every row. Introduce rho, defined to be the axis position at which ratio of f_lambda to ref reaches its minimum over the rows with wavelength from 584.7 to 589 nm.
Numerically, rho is 588.90 nm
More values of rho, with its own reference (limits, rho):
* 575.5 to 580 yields 577.70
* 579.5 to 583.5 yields 581.30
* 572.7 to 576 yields 575.30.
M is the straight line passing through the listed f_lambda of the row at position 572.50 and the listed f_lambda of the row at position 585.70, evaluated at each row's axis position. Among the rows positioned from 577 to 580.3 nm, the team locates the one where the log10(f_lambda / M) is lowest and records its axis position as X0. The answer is 577.70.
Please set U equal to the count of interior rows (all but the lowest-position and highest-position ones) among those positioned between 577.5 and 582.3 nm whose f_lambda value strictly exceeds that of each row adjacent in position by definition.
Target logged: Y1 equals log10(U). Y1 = 0.5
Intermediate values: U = 3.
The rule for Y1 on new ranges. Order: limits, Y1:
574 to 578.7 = 0.0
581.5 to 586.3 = 0.6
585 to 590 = 0.3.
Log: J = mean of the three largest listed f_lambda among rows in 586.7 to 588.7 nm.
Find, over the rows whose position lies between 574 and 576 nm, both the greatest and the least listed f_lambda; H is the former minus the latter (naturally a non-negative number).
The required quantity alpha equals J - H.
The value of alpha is 32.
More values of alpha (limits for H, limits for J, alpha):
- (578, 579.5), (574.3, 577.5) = 33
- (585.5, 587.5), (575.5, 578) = 35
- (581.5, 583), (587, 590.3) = 37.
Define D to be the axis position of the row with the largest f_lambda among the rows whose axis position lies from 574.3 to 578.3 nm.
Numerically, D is 576.50 nm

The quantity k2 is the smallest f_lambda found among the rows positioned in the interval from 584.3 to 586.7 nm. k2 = 34.4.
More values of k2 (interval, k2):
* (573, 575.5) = 35.8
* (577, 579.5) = 31.8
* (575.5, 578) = 31.8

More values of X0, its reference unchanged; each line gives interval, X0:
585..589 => 588.90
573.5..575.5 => 575.30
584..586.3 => 585.30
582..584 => 583.70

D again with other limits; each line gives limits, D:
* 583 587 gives 585.70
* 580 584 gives 580.10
